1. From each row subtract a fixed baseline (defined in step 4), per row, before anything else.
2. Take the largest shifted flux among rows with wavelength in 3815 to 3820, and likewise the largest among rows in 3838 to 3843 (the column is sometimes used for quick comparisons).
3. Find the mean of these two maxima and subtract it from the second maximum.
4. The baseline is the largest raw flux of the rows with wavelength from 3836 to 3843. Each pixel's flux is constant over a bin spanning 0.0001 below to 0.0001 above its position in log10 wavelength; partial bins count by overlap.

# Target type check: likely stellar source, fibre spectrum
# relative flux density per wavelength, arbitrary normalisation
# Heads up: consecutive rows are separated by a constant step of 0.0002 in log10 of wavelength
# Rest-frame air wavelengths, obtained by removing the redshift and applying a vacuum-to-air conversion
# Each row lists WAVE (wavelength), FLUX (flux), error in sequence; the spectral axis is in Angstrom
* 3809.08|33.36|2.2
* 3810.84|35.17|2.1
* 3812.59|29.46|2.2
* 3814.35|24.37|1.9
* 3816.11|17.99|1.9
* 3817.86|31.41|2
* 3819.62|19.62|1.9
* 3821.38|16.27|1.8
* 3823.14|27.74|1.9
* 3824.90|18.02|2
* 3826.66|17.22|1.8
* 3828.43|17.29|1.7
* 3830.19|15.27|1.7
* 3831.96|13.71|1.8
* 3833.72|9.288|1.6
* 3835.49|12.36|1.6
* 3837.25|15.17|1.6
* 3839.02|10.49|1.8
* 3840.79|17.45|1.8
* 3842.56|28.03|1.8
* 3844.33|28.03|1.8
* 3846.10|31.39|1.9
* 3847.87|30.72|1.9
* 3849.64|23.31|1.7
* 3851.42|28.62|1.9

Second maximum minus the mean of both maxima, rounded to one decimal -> -1.7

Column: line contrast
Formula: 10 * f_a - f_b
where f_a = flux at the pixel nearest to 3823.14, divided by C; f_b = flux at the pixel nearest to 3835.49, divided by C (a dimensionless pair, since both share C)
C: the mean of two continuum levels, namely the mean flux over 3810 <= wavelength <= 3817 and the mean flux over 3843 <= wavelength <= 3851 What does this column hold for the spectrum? 9.6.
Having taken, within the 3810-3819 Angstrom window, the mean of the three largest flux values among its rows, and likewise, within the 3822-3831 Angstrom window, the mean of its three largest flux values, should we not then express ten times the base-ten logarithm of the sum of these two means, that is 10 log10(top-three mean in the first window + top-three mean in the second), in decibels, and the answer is 17.2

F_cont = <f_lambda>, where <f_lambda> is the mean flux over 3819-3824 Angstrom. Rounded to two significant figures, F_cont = 21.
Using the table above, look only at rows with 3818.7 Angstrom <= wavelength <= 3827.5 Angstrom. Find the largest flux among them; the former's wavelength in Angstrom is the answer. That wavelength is 3823.14 Angstrom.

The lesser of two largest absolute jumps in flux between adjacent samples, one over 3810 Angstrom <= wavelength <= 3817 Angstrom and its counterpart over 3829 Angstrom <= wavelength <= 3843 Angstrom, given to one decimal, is 6.4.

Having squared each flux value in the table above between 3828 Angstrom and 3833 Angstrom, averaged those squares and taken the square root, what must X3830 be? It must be 15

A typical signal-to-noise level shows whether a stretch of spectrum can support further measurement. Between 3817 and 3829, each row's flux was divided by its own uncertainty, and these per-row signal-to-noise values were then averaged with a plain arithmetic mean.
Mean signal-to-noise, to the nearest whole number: 11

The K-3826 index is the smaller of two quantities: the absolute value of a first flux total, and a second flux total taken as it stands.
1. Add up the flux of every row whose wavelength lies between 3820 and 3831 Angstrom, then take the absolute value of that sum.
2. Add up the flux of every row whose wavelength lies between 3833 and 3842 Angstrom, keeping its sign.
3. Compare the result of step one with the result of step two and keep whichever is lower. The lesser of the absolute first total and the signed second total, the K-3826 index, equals 65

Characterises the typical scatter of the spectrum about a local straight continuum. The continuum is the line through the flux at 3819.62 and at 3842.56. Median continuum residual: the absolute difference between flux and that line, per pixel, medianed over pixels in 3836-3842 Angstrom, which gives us 11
